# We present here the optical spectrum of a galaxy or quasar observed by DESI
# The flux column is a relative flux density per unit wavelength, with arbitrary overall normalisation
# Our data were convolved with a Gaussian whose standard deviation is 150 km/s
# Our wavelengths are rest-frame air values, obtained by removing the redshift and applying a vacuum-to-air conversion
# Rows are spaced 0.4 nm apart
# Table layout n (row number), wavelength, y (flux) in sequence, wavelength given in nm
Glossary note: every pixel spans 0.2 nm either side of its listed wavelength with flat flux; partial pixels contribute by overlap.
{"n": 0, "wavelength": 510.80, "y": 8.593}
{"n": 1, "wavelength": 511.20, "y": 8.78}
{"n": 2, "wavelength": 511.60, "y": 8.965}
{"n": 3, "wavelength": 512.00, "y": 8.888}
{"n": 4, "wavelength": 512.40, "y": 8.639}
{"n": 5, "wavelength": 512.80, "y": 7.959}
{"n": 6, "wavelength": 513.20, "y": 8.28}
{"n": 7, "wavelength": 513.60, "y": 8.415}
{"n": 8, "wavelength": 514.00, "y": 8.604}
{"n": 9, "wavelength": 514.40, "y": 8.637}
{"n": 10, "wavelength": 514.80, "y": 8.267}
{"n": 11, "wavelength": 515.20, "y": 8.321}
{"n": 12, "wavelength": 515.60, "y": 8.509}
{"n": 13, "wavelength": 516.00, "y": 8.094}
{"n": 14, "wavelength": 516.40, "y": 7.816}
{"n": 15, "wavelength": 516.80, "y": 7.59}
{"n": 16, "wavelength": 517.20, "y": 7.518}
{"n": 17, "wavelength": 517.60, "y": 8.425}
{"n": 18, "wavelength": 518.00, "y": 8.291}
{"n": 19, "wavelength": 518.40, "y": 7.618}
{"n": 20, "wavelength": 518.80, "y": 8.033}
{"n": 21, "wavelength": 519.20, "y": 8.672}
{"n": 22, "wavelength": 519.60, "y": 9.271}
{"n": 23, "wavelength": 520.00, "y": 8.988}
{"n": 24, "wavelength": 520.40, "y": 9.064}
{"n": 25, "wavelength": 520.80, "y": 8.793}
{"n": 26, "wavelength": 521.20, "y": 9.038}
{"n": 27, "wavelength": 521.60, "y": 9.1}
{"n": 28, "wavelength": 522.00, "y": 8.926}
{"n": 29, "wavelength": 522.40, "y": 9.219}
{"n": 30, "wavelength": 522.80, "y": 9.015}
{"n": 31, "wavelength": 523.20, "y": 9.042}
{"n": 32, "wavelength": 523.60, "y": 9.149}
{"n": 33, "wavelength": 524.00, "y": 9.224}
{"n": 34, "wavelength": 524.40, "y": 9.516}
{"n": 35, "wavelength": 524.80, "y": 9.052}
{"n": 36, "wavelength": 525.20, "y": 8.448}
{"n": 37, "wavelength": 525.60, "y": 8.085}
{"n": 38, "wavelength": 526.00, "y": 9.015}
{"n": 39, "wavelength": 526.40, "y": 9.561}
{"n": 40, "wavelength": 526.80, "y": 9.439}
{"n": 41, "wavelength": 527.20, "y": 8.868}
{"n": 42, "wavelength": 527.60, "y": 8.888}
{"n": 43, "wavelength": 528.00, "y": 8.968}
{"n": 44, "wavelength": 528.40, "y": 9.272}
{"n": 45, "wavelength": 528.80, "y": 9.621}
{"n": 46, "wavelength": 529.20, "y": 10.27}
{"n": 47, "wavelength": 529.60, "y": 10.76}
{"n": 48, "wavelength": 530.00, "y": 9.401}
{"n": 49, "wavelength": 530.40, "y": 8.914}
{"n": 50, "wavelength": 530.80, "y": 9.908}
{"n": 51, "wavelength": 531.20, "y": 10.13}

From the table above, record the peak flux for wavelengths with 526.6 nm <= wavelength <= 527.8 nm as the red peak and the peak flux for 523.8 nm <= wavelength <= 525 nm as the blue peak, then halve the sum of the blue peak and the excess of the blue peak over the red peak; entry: 4.80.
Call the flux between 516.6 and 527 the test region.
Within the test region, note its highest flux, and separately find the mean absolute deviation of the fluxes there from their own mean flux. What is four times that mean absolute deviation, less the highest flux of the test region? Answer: -7.6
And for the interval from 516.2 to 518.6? -7.1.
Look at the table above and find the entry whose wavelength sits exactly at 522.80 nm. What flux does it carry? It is 9.015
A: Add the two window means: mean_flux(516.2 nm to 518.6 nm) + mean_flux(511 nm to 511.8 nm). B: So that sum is 16.75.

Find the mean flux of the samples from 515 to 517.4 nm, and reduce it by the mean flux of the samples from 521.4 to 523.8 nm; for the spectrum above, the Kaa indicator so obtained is -1.1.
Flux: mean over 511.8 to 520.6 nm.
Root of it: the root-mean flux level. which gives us 2.891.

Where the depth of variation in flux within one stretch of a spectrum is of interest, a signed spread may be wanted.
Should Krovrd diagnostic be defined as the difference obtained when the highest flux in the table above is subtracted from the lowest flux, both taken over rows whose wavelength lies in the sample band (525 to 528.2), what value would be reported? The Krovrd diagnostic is -1.48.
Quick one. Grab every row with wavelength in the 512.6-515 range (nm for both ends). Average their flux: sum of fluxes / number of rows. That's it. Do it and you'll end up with 8.4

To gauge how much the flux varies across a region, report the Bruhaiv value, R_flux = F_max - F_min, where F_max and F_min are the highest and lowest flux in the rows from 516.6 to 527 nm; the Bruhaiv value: 2.04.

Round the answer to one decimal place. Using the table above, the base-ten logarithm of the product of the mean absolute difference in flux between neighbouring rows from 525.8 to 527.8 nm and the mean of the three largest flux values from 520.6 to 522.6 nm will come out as 0.5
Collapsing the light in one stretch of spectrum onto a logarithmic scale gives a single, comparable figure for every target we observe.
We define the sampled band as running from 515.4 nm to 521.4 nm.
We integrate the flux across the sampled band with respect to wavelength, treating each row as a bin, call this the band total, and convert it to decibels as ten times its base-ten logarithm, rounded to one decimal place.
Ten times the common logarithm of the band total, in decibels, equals 17.0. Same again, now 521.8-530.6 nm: 19.1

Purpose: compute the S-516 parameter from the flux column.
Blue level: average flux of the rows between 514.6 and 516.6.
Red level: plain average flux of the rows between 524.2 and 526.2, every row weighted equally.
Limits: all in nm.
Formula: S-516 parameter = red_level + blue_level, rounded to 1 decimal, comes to 17.0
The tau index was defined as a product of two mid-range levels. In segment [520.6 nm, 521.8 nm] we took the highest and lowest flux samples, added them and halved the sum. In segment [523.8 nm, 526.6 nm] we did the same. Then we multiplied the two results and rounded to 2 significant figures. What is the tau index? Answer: 79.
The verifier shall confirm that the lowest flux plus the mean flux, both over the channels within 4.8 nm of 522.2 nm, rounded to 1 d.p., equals 16.5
